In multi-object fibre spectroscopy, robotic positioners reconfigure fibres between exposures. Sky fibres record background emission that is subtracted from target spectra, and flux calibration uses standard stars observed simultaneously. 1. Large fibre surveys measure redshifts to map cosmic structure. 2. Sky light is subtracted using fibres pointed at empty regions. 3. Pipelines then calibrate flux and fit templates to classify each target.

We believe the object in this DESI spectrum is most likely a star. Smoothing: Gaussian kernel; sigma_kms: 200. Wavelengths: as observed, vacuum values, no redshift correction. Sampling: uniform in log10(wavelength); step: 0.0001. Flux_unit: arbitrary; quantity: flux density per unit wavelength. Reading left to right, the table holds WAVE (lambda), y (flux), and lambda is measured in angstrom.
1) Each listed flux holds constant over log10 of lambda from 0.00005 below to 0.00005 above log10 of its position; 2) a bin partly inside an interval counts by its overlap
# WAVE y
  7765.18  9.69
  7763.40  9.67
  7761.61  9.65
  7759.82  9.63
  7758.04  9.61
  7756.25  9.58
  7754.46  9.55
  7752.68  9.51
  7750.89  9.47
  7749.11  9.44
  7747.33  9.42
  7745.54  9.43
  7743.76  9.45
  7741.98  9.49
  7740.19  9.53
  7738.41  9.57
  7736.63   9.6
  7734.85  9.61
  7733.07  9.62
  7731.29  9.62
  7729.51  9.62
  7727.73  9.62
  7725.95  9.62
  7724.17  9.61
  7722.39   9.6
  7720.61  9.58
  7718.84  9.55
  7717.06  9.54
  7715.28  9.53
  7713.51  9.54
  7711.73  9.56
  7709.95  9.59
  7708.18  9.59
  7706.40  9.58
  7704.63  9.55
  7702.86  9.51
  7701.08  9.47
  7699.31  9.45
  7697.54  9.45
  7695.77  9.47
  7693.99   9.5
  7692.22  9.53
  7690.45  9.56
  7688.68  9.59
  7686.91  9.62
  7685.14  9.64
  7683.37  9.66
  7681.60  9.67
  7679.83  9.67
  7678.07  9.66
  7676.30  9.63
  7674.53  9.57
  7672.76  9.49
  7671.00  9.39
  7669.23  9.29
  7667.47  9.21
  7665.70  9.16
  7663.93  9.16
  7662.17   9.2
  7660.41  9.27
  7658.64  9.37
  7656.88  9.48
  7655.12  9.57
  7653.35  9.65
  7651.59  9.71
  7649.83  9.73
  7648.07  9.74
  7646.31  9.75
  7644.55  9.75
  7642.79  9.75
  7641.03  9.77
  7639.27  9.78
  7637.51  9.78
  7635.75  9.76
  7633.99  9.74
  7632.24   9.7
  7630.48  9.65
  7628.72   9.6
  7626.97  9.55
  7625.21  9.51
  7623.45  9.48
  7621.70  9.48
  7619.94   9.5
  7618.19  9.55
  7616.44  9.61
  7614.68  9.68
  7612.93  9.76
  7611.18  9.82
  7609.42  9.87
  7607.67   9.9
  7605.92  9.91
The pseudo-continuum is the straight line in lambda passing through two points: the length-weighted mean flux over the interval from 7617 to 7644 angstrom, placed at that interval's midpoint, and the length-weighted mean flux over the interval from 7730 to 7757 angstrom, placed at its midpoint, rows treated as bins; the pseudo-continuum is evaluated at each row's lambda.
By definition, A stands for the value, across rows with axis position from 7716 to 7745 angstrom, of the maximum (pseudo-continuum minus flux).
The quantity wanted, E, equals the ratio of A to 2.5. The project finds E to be 0.03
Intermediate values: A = 0.08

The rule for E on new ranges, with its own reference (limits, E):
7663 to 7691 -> 0.18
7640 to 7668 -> 0.18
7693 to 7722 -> 0.05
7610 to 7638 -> 0.07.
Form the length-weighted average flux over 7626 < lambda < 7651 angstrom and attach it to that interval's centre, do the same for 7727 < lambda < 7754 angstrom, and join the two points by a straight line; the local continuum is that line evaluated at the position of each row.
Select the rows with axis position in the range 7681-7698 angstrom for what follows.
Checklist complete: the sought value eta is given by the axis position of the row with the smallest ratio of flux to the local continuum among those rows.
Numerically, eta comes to 7697.54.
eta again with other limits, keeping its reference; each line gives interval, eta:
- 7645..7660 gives 7658.64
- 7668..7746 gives 7669.23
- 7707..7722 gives 7715.28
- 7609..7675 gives 7663.93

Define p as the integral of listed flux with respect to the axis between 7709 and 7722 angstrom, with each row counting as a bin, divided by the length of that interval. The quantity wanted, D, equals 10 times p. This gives 95.59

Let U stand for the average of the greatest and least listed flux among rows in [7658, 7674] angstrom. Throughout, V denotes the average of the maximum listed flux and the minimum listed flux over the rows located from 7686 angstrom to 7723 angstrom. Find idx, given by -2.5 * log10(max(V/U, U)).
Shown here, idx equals -2.42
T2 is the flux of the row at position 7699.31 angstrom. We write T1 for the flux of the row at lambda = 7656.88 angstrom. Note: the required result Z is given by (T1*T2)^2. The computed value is 8026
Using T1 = 9.48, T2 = 9.45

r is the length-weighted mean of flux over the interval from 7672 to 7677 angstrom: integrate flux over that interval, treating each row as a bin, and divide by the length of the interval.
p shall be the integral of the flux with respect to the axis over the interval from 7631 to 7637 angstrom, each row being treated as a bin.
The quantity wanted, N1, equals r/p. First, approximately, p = 58.4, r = 9.55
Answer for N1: 0.164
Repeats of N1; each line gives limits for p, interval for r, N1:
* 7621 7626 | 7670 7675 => 0.200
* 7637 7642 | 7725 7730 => 0.197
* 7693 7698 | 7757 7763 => 0.203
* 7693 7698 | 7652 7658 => 0.202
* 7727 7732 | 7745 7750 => 0.196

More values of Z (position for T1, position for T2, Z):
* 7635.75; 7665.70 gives 7993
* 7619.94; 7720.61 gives 8283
